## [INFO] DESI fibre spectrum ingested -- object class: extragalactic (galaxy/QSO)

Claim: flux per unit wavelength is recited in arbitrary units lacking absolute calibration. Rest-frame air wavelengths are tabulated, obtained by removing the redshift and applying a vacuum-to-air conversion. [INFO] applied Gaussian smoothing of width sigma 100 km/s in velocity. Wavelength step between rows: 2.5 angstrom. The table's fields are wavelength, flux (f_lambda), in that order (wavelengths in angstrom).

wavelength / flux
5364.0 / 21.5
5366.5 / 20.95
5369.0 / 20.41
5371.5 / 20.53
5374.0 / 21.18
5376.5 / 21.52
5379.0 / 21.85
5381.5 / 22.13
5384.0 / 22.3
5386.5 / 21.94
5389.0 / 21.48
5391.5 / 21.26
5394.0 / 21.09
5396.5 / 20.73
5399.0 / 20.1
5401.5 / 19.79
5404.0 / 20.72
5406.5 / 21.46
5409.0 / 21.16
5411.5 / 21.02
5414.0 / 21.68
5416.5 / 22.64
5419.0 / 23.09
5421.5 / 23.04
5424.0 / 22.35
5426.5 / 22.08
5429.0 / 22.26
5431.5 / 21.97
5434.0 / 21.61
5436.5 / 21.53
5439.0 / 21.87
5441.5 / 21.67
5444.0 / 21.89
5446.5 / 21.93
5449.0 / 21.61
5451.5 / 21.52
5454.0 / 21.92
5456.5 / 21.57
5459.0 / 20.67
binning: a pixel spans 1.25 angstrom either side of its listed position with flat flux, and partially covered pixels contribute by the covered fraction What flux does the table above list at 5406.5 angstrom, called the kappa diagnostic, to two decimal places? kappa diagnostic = 21.46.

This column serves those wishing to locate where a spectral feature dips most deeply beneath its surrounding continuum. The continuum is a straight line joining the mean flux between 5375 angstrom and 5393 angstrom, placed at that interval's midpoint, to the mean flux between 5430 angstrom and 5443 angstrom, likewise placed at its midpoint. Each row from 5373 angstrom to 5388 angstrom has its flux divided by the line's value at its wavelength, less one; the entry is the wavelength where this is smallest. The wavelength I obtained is 5374.0 angstrom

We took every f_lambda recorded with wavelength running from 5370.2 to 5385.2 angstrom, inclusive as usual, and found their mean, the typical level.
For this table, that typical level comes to 21.6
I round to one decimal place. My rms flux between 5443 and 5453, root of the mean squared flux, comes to 21.7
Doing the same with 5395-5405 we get 20.3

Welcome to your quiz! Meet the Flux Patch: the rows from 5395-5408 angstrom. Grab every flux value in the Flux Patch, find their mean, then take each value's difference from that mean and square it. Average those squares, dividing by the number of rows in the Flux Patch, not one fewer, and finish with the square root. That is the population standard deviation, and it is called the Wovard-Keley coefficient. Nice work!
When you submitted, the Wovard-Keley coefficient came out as 0.58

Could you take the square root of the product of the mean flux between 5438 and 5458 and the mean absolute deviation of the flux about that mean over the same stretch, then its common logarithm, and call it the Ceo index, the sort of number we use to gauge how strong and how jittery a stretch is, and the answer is 0.26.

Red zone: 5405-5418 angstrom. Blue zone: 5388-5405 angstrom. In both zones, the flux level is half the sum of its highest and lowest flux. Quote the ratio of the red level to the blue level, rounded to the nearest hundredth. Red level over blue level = 1.06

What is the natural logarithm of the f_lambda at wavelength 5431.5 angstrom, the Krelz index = 3.09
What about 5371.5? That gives 3.02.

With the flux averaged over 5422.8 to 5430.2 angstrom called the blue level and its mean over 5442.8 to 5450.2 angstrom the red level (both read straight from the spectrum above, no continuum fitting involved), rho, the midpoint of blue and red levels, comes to 22.0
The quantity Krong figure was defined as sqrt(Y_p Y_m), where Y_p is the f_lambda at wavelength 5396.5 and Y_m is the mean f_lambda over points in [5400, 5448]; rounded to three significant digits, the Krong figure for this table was 21.2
